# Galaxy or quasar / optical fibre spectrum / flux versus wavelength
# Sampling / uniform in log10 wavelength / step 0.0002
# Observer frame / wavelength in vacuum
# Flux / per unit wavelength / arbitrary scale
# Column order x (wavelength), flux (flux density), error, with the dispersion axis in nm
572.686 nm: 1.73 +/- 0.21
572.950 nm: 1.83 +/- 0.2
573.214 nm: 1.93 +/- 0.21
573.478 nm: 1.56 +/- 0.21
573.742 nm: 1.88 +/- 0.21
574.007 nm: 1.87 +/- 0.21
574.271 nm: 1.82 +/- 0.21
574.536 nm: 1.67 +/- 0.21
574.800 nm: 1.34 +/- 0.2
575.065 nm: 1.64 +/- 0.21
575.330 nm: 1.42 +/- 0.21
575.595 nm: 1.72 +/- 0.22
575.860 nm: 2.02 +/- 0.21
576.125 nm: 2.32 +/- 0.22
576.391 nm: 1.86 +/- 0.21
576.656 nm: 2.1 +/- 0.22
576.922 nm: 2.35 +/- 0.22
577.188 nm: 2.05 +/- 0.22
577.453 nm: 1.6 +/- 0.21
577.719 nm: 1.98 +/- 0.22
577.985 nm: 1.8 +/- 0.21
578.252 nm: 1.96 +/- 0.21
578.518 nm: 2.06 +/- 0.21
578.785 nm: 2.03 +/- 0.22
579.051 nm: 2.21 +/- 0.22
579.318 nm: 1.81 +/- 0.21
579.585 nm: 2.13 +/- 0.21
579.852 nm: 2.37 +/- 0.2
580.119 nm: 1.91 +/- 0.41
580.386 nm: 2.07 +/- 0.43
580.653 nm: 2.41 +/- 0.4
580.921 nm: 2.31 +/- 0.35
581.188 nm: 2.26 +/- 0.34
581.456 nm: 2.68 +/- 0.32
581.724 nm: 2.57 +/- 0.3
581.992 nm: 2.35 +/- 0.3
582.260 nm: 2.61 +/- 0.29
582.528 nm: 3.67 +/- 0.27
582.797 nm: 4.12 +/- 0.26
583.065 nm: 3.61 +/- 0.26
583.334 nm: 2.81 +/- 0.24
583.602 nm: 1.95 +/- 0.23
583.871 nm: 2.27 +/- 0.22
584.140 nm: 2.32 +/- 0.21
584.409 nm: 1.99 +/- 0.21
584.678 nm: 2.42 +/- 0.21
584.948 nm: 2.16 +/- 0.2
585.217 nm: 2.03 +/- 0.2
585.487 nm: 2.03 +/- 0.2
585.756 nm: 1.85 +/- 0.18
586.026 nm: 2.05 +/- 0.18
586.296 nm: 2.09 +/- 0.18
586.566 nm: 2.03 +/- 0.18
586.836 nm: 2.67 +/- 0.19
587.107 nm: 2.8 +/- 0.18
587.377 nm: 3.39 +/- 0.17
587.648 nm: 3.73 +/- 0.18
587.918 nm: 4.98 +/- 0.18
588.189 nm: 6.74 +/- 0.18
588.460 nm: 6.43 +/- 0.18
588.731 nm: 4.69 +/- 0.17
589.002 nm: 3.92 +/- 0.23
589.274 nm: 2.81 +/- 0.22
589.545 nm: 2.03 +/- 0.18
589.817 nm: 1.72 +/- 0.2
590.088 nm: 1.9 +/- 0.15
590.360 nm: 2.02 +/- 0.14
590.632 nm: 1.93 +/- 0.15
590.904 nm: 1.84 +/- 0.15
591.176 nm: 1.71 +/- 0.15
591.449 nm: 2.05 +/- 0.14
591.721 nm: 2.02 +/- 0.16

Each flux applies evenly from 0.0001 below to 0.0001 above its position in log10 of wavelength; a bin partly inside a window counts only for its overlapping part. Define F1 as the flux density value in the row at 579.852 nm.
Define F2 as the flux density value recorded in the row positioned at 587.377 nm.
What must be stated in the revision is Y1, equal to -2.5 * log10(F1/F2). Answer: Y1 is 0.39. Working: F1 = 2.37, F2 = 3.39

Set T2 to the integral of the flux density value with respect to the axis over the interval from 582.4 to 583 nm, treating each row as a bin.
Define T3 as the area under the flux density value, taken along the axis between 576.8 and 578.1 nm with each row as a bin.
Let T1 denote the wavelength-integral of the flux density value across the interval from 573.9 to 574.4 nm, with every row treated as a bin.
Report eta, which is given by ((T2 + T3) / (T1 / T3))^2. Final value 179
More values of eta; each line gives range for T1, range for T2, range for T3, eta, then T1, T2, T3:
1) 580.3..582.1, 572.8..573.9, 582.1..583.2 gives 27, 4.3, 2.0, 3.8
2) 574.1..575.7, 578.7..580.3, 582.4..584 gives 248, 2.6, 3.3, 4.9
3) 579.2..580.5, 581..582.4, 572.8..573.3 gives 2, 2.7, 3.5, 0.9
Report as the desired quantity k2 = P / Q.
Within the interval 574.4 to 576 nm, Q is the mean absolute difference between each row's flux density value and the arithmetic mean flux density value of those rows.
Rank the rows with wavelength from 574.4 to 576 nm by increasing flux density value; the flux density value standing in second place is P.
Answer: 8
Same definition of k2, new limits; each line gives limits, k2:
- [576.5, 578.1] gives 10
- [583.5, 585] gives 13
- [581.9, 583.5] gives 4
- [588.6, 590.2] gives 2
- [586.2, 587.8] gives 4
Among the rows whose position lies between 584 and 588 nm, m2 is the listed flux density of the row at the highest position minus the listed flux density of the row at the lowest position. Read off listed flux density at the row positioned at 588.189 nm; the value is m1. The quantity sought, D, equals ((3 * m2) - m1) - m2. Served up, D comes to -1.4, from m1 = 6.74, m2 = 2.66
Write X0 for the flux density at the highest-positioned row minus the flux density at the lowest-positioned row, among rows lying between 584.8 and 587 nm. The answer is 0.51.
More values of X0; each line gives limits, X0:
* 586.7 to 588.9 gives 2.02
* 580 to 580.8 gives 0.50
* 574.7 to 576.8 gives 0.76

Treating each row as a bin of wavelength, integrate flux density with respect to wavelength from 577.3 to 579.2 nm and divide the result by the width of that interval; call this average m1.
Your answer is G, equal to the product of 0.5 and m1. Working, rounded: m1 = 1.9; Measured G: 0.97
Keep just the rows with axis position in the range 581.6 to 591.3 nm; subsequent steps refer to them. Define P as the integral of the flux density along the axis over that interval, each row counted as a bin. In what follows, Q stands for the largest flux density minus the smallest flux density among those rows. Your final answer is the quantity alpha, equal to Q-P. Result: -23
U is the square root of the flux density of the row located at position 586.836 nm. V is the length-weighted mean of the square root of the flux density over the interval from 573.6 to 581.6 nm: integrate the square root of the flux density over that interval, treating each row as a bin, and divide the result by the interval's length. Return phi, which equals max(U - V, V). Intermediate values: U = 1.63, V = 1.41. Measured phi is 1.41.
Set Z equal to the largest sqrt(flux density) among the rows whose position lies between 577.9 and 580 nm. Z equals 1.54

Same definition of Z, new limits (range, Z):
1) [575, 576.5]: 1.52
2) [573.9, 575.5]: 1.37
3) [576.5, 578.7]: 1.53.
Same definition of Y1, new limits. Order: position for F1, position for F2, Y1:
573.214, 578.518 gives 0.07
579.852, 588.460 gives 1.08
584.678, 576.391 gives -0.29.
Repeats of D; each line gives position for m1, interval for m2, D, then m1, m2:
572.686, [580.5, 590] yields -3.1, 1.73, -0.69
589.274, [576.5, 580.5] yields -2.9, 2.81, -0.03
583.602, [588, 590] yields -12.0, 1.95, -5.02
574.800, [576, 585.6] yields -1.9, 1.34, -0.29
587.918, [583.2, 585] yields -6.3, 4.98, -0.65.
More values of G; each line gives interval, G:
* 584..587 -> 1.08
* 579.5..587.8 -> 1.26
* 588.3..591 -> 1.49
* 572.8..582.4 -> 1.01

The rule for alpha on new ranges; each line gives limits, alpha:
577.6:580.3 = -5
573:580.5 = -13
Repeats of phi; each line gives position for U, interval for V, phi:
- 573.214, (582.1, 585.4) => 1.61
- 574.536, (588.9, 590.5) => 1.52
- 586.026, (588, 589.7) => 2.06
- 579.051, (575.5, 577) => 1.43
